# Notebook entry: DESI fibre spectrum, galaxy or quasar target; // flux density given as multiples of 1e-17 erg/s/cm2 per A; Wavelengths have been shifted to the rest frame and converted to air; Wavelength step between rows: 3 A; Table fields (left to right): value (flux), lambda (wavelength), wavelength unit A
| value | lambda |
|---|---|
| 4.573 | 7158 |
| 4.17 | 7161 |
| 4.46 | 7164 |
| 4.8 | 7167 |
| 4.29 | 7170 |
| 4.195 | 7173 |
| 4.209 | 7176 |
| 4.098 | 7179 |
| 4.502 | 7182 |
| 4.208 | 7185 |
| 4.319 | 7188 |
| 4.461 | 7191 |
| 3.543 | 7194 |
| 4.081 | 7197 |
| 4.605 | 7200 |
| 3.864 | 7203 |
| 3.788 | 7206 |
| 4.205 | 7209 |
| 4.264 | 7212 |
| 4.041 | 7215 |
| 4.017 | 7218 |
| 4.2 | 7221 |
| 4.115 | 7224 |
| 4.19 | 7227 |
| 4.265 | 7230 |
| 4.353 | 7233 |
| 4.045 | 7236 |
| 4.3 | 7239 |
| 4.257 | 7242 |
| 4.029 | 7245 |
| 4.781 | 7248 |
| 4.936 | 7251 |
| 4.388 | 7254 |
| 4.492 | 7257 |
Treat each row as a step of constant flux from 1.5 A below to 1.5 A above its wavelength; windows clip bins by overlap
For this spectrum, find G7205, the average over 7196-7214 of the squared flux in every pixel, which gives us 17.2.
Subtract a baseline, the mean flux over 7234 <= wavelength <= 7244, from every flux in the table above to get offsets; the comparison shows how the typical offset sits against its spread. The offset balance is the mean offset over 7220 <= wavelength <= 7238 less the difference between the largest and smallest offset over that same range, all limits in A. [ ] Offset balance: -0.31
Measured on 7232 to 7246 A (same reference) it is -0.33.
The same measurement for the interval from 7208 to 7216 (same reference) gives -0.25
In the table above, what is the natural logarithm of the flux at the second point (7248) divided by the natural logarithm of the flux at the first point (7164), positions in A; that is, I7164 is 1.05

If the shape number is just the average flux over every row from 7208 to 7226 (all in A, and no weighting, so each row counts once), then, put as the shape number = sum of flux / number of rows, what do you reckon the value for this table 4.14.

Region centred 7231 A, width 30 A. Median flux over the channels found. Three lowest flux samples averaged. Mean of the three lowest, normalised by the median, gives 0.96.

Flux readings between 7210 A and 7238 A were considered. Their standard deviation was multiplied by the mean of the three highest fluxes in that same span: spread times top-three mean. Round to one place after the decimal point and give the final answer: 0.5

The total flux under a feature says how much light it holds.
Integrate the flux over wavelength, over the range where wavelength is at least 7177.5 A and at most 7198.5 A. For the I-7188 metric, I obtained 87.6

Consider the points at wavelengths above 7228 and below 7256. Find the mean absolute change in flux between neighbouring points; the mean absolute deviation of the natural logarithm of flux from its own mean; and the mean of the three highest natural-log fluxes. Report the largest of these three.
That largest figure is 1.55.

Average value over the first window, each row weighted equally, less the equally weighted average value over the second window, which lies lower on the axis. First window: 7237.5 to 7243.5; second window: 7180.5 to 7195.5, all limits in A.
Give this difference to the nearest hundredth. 0.07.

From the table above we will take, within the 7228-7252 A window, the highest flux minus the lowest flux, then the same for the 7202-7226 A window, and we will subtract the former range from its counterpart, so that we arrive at -0.431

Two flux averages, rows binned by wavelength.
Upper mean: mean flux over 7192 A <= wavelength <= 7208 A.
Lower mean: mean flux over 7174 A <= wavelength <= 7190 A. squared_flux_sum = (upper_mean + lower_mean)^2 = 68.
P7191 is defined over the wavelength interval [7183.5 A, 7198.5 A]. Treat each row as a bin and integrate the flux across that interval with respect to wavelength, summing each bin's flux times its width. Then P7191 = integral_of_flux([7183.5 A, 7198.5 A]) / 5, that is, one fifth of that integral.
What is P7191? 12.4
